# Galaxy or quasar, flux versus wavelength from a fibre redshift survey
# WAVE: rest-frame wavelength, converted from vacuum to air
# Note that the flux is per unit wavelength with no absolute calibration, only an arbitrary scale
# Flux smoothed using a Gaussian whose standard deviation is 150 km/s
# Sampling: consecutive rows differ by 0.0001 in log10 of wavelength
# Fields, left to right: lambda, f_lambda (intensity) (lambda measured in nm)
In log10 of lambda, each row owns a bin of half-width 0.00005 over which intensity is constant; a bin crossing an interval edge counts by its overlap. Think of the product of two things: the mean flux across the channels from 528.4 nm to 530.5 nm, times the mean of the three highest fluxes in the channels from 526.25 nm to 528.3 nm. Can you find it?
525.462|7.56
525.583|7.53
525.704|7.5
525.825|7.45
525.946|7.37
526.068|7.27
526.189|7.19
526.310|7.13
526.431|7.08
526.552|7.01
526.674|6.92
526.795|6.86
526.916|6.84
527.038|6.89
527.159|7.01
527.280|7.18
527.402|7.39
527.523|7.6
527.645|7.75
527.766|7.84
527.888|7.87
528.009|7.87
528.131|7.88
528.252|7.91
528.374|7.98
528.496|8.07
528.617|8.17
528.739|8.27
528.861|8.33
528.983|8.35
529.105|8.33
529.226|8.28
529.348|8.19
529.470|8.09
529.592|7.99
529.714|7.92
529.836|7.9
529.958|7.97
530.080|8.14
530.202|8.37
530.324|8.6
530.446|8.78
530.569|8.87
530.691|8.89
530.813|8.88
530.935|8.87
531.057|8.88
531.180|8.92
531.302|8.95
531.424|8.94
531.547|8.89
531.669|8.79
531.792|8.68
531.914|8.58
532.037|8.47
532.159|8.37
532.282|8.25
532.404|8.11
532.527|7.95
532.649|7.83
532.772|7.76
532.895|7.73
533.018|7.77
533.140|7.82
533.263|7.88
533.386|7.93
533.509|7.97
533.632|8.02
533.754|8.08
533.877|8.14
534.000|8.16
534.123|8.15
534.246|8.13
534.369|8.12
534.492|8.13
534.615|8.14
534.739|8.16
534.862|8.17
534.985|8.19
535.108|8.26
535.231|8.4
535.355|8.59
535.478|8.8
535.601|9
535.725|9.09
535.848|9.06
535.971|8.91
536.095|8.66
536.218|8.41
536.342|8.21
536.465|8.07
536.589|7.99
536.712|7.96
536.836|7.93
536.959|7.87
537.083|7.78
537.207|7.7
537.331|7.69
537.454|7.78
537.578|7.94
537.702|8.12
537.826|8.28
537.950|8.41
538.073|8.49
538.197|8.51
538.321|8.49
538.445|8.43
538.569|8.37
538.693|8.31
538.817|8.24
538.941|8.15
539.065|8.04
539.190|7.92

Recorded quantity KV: 65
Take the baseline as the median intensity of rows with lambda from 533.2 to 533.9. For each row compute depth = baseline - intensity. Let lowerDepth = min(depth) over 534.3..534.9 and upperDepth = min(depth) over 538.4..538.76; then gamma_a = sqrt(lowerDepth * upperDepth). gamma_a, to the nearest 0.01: 0.28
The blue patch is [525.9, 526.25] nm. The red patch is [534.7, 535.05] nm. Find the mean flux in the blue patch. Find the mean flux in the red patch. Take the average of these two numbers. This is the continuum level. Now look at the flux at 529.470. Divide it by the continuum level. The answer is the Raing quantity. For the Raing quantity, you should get 1.05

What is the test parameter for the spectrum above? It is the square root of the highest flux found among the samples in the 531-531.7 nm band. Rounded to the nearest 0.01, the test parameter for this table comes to 2.99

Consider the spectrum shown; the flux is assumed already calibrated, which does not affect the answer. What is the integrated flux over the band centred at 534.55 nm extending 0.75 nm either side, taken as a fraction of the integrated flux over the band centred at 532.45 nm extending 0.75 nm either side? 1.01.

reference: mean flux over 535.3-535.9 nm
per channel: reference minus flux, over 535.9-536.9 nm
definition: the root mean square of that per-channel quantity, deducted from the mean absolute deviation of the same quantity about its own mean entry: -0.4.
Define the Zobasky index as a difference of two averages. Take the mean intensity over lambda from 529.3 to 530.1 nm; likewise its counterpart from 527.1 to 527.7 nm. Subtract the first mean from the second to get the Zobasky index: -0.64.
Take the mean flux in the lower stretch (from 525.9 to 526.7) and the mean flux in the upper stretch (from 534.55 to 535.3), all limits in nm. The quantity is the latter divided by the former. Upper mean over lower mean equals 1.15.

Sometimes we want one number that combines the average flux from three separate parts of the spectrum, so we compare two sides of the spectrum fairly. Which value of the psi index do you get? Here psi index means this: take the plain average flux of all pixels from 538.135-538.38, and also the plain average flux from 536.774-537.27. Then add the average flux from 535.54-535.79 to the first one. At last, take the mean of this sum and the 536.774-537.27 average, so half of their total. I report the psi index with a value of 12.7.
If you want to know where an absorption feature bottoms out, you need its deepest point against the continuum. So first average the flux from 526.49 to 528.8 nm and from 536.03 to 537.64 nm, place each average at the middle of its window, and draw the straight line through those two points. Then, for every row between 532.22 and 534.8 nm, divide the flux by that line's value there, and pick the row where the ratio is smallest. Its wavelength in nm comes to 532.895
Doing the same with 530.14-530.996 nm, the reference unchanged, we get 530.202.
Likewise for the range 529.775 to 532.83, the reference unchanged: 532.772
